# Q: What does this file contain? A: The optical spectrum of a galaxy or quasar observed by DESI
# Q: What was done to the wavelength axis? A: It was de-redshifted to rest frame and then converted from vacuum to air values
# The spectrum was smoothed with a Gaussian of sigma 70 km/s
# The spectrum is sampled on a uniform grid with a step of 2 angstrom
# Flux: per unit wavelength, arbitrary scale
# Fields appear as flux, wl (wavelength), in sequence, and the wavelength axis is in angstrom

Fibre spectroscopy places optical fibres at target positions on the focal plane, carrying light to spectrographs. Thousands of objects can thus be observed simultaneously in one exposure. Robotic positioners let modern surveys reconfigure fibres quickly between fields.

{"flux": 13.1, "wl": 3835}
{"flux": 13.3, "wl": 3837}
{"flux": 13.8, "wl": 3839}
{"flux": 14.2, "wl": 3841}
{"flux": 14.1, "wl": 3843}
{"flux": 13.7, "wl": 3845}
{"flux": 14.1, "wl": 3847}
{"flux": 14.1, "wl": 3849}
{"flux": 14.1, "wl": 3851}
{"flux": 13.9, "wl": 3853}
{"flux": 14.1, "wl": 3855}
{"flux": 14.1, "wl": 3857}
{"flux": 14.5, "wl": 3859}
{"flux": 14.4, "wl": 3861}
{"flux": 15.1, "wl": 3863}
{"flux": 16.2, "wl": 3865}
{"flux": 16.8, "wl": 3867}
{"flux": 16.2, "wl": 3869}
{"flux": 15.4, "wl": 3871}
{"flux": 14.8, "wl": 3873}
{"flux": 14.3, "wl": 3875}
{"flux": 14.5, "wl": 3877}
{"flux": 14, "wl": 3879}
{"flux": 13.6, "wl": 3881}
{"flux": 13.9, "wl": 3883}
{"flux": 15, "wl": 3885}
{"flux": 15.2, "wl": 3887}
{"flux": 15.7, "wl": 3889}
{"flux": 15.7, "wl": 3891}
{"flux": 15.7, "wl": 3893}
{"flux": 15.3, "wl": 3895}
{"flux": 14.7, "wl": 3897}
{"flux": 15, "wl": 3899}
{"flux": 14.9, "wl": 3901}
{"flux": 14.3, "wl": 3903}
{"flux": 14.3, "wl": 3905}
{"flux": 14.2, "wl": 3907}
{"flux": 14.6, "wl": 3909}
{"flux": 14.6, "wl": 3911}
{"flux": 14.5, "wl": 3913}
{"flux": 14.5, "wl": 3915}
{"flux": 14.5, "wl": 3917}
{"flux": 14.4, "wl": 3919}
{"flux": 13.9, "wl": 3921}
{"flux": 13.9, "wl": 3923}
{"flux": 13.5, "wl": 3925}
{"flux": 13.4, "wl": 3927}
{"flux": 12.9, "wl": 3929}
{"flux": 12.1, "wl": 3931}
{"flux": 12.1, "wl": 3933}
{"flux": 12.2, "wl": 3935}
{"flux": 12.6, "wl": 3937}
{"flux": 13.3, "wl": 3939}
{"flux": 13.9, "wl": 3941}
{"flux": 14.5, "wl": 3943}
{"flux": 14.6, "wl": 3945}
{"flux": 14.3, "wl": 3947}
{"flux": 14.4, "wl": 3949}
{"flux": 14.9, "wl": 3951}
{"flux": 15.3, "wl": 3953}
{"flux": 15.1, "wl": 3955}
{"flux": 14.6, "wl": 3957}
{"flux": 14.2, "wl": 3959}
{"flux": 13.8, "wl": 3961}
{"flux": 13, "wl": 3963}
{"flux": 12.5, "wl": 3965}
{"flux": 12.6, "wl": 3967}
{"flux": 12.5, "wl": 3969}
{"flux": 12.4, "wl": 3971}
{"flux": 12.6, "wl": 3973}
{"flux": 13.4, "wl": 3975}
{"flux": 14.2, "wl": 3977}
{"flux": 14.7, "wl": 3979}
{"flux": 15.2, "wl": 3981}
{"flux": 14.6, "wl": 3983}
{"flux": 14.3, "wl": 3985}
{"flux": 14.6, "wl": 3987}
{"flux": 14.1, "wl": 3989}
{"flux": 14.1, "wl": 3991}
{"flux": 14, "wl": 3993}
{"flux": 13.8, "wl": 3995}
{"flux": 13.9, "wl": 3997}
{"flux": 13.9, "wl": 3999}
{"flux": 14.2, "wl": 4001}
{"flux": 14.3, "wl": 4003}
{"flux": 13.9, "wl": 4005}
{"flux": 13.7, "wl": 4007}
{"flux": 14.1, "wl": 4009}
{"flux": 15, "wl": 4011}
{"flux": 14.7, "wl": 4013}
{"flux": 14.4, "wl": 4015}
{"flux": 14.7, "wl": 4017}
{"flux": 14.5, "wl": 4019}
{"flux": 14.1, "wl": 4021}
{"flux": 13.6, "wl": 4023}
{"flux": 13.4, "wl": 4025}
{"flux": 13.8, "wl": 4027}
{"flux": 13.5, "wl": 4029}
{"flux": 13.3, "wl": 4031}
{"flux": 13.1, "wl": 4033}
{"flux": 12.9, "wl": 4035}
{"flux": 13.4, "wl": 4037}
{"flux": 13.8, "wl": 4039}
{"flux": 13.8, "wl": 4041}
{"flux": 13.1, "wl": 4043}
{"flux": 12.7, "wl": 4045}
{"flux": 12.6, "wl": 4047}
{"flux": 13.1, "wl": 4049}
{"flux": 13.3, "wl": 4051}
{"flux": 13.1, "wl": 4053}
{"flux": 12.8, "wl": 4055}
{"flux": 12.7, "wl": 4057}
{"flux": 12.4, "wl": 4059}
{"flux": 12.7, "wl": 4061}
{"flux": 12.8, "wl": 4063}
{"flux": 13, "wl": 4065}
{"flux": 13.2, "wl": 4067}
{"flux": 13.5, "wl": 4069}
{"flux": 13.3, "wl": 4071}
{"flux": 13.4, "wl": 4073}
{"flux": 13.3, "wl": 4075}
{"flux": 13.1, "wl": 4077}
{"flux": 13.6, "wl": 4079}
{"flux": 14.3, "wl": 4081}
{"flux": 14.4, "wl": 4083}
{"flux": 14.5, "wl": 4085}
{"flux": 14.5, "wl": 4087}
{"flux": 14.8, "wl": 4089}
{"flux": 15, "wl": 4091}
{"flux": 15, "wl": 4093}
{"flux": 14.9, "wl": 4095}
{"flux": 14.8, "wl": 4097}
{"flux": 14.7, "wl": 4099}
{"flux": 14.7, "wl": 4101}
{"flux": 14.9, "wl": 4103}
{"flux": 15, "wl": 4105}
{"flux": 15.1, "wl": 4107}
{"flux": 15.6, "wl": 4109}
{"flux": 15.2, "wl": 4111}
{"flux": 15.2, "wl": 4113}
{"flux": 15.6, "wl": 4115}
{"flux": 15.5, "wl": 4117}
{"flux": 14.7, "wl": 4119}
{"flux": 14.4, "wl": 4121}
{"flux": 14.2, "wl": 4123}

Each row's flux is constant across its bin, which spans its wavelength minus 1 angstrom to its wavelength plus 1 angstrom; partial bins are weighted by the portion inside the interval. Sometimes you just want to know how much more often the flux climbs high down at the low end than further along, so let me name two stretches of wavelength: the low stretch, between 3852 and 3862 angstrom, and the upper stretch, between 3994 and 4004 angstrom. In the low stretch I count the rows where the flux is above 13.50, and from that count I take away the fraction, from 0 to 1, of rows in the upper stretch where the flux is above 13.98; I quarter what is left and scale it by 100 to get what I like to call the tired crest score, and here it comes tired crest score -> 115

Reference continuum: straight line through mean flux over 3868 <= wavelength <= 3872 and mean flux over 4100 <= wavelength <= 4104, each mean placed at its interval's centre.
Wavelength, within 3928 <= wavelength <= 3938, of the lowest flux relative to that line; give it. 3931 angstrom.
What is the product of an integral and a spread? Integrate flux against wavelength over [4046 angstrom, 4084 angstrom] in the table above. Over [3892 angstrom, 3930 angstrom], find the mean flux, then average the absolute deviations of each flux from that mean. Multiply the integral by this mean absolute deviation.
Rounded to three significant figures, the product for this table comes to 242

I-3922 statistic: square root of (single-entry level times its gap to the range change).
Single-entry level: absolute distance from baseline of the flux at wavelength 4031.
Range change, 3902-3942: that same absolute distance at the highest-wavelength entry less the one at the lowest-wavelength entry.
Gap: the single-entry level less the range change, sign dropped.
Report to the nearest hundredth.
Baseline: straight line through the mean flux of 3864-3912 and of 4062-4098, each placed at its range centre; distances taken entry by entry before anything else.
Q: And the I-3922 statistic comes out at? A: 0.81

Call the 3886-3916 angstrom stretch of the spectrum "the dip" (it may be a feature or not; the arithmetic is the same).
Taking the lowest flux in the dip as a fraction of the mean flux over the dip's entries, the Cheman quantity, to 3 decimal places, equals 0.954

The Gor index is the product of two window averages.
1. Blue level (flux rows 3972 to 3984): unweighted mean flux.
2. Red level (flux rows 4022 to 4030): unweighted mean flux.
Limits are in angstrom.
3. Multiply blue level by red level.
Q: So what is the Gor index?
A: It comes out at 192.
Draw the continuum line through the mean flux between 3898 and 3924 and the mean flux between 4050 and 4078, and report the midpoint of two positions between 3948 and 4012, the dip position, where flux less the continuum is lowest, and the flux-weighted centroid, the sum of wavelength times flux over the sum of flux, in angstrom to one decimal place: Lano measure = 3975.5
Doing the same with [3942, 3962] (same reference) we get 3956.5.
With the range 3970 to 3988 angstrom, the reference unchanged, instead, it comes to 3975.1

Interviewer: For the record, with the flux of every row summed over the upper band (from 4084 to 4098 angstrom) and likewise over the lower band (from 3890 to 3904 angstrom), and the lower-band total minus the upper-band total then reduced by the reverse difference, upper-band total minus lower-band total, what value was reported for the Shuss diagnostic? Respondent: 4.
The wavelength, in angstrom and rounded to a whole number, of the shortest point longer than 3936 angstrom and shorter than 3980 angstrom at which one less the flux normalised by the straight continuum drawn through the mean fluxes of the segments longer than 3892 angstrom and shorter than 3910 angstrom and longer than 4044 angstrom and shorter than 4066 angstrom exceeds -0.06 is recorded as 3937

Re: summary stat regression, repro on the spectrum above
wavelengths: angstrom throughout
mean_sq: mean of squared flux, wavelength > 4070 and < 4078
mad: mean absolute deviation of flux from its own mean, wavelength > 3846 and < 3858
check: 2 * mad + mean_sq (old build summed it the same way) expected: 176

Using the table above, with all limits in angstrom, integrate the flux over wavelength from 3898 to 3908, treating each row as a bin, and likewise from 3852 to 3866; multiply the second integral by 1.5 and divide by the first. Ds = 2.1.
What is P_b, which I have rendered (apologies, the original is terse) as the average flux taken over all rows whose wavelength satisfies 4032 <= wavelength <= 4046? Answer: 13.3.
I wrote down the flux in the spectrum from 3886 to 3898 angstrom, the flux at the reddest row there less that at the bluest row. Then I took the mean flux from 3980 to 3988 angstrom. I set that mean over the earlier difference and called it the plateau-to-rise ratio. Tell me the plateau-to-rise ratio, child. -29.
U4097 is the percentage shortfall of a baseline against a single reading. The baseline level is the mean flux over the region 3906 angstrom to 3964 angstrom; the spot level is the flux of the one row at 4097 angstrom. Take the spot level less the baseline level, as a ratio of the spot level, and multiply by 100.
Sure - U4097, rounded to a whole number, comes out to 6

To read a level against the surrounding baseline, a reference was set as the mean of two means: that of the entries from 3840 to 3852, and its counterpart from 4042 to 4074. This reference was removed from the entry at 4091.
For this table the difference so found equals 1.5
